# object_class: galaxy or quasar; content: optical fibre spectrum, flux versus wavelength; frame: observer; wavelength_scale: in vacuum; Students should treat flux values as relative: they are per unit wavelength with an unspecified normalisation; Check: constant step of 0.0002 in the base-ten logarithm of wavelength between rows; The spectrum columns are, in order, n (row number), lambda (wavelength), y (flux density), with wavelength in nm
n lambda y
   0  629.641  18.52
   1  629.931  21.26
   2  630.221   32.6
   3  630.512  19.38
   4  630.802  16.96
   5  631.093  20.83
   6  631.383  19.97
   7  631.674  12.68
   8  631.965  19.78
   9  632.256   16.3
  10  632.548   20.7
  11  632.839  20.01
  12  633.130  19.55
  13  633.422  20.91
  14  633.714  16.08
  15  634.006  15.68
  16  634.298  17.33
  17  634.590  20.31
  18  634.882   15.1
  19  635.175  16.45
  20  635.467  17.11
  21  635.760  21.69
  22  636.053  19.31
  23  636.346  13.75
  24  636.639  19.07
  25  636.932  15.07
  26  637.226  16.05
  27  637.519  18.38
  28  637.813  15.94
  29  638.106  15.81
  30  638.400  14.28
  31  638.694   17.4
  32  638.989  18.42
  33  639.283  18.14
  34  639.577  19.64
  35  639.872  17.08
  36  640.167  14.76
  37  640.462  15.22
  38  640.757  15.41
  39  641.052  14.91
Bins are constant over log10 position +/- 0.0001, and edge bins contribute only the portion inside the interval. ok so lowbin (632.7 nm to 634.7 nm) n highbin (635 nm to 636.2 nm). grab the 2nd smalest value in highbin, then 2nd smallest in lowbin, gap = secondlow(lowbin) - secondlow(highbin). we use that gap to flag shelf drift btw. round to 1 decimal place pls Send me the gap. -1.0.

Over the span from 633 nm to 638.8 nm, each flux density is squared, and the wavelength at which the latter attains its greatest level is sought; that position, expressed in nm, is 635.760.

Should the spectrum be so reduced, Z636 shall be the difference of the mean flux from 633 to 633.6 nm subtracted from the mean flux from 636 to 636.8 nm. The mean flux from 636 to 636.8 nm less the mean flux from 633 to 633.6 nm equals -2.9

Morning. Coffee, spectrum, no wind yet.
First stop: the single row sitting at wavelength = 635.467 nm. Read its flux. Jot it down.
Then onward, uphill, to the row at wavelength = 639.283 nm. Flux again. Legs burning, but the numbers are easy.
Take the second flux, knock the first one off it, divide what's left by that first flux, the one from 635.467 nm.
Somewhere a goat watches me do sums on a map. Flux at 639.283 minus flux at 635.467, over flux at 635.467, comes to 0.06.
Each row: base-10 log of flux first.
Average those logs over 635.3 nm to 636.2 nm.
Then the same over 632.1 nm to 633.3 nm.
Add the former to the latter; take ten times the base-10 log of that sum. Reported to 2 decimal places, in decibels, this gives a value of 4.09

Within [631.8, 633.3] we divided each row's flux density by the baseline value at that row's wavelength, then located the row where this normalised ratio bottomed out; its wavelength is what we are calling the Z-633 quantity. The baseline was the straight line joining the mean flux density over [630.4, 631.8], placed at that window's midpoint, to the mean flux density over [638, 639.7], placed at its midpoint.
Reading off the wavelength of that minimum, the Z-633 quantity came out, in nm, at 632.256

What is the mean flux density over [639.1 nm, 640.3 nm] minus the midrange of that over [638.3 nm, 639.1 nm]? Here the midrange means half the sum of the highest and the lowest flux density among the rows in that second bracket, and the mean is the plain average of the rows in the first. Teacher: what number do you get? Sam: 1.1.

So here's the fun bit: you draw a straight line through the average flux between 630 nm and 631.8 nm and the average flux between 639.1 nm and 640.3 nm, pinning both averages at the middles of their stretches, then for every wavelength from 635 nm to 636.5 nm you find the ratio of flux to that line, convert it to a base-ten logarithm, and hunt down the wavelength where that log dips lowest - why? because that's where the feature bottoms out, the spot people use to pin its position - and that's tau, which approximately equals 636.346 nm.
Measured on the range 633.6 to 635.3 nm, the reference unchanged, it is 634.882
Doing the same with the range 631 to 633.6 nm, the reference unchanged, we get 631.674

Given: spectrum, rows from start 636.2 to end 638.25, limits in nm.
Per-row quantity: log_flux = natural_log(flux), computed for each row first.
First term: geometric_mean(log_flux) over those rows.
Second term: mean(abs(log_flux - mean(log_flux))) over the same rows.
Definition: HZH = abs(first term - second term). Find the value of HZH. 2.70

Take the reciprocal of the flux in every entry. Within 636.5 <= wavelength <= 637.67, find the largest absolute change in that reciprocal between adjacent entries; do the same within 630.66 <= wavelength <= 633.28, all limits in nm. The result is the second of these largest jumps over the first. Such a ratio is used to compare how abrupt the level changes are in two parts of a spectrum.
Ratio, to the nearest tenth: 2.1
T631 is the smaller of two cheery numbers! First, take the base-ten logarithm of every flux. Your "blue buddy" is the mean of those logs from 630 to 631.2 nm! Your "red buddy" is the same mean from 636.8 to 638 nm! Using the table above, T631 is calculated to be 1.21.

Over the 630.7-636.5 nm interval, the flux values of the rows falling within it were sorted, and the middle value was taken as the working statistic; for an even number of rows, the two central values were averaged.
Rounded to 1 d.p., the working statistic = 18.3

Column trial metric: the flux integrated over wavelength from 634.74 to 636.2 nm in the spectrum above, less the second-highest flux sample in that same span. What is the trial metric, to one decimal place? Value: 6.9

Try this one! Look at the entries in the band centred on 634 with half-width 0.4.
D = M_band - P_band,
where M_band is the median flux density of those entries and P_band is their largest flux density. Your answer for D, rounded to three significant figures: -1.25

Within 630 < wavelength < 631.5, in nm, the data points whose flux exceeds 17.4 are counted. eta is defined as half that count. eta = 2.0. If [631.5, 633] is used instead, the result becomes 1.5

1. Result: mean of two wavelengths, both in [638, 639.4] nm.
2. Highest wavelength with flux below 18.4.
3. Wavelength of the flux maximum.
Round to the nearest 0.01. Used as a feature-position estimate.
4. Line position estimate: 639.14 nm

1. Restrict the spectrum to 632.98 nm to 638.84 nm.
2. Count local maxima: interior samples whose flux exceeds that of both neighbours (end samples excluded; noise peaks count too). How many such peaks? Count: 5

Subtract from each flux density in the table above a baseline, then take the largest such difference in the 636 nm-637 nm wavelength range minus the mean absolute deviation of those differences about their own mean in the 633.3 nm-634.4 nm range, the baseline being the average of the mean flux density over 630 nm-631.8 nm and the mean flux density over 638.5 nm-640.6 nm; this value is -1.2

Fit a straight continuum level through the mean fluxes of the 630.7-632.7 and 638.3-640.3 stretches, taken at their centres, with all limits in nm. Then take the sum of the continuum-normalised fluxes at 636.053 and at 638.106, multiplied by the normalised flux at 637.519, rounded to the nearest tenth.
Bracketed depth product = 2.1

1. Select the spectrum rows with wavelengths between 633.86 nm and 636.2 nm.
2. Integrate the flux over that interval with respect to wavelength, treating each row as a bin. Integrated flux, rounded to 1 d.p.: 41.8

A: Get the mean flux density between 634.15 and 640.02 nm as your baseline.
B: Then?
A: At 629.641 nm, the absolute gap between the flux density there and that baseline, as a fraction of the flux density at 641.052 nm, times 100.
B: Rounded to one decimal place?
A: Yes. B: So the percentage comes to 8.1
